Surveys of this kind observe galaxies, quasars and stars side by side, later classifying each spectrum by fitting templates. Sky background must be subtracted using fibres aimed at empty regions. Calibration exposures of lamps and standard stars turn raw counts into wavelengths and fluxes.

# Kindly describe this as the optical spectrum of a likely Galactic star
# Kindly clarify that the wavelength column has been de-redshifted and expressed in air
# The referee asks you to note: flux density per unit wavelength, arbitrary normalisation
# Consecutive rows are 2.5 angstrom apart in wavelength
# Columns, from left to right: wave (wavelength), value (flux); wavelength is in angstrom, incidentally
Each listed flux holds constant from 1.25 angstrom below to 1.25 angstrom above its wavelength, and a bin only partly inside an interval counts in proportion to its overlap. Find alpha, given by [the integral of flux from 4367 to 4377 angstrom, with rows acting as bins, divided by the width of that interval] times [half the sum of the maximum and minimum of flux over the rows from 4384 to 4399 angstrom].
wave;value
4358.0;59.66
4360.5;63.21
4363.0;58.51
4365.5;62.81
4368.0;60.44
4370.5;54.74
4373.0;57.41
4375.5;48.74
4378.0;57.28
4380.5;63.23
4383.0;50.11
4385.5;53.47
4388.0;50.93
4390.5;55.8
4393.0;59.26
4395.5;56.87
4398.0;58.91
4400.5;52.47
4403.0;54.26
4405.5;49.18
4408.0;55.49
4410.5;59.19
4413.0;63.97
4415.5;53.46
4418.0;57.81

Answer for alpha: 3044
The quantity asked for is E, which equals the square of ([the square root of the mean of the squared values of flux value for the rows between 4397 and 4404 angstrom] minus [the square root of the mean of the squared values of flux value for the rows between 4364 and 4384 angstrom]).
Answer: 3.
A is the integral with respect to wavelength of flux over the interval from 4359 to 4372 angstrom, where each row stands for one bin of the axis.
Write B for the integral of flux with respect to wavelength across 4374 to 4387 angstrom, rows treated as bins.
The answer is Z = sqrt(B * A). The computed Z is 743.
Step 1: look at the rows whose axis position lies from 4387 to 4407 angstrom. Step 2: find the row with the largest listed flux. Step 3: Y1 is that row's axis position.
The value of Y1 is 4393.0 angstrom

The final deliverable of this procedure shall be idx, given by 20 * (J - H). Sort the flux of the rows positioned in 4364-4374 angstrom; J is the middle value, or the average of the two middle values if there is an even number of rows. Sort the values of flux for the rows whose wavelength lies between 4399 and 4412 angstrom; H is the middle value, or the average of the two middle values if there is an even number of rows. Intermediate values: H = 54.3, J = 58.9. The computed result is 93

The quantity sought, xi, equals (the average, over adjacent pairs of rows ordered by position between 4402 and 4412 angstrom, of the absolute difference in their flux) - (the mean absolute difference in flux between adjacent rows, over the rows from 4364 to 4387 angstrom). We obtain -1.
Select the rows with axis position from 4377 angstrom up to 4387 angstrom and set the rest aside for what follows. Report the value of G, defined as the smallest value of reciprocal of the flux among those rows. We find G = 0.0158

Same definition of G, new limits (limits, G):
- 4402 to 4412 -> 0.0169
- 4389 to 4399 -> 0.0169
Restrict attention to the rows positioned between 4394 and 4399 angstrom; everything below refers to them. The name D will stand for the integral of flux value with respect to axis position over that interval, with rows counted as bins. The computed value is 290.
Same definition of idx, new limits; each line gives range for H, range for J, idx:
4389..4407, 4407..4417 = 31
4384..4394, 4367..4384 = 53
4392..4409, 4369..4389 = -28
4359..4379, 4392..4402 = -1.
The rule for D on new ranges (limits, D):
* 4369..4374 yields 281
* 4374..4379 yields 265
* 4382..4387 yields 259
